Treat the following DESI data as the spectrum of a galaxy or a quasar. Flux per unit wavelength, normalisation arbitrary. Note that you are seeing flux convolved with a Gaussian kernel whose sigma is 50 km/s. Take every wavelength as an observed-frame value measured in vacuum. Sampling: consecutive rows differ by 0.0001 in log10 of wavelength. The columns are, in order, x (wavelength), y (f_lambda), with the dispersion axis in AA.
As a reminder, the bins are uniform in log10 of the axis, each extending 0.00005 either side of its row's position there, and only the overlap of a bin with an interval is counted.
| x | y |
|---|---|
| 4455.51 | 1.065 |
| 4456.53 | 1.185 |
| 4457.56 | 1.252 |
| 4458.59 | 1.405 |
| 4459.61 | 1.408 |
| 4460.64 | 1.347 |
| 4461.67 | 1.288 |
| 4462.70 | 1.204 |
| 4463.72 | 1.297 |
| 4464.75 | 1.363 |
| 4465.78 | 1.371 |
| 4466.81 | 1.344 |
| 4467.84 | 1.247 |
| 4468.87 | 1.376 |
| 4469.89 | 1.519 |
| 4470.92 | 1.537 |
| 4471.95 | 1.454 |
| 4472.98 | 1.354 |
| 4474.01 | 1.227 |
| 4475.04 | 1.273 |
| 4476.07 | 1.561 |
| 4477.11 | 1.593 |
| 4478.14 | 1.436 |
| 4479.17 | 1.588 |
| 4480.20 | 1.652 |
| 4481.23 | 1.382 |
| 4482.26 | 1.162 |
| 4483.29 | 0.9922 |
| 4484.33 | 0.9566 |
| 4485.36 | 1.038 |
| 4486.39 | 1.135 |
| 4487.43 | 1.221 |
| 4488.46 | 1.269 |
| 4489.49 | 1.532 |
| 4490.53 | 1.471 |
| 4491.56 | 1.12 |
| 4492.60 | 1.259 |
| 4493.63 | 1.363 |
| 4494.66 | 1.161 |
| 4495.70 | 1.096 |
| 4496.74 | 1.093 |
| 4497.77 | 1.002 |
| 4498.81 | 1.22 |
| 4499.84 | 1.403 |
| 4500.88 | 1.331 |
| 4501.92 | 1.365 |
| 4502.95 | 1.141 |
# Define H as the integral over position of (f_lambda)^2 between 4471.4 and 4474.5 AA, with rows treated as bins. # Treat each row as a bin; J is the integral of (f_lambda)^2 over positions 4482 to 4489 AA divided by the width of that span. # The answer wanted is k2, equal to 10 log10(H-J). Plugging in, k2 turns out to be 6.4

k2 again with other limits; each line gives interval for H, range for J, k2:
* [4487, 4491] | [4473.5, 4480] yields 7.4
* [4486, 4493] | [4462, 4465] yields 10.1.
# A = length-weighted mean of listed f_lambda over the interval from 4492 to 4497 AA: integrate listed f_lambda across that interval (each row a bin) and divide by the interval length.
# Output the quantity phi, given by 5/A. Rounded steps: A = 1.20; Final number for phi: 4.2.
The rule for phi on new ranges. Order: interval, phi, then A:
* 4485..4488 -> 4.4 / 1.14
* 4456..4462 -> 3.8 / 1.31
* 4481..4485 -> 4.5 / 1.10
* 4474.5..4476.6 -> 3.5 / 1.41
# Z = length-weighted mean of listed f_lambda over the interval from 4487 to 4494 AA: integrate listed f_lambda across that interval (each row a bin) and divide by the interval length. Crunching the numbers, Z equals 1.32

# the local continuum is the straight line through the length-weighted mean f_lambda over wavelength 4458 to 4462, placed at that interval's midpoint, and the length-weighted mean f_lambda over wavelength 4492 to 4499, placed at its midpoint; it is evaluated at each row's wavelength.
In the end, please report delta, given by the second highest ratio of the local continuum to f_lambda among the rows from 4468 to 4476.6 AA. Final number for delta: 1.01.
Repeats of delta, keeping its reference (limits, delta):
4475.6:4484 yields 1.07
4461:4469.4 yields 1.06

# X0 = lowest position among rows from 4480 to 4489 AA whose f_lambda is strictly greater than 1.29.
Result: 4480.20 AA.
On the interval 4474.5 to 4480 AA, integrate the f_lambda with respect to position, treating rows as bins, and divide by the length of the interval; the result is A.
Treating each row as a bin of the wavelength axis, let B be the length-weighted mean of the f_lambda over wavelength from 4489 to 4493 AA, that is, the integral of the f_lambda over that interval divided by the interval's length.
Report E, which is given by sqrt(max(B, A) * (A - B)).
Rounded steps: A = 1.50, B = 1.34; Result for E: 0.48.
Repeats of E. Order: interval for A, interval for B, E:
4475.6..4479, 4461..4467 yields 0.58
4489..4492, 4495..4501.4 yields 0.51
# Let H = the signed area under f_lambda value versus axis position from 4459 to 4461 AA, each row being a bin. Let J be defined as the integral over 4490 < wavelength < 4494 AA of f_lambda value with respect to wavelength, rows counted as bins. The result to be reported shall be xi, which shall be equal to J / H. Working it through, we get 1.88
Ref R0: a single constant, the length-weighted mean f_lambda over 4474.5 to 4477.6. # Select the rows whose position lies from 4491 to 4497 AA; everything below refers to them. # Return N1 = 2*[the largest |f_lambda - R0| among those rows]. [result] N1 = 0.75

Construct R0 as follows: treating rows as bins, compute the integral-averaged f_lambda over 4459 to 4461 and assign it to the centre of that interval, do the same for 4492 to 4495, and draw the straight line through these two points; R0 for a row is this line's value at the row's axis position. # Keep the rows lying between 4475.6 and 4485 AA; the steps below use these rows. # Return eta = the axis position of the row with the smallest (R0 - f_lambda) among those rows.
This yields 4480.20 AA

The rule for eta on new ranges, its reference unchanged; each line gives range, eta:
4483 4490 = 4489.49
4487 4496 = 4489.49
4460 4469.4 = 4468.87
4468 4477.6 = 4477.11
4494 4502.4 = 4499.84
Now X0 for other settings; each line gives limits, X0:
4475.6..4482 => 4476.07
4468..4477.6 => 4468.87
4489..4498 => 4489.49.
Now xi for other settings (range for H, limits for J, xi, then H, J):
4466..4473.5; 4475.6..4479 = 0.49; 10.5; 5.2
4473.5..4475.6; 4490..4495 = 2.42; 2.6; 6.4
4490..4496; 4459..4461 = 0.37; 7.5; 2.8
